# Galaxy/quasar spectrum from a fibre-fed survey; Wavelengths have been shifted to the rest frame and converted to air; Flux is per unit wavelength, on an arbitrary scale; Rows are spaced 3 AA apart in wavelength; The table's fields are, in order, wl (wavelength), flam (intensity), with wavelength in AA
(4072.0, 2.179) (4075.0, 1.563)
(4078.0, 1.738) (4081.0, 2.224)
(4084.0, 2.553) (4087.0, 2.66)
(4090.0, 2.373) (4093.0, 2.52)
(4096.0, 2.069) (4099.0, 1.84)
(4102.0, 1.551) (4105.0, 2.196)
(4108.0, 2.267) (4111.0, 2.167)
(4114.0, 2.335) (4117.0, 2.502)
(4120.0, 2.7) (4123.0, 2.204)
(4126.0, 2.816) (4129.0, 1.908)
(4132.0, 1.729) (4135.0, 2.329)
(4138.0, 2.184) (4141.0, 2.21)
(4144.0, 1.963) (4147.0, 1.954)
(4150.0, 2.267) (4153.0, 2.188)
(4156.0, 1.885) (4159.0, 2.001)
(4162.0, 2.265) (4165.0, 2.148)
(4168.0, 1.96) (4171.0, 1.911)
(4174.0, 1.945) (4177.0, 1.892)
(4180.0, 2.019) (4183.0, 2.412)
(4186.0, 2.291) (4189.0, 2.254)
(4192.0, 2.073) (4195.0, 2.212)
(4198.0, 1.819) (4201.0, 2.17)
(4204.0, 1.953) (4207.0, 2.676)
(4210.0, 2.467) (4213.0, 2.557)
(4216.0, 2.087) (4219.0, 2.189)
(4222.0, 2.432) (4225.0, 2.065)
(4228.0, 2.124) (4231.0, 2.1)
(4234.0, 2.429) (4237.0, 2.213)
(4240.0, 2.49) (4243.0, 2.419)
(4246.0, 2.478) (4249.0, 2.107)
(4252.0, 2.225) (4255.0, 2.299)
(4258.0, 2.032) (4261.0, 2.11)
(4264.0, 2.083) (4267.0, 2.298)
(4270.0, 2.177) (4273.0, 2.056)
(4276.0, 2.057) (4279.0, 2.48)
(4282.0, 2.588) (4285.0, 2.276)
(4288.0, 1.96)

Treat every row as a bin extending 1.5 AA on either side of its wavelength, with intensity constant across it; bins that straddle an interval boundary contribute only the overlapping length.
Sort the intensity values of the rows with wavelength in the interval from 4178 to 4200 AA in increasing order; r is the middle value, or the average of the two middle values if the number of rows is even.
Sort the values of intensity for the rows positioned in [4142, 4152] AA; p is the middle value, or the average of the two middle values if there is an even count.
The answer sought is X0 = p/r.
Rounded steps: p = 1.96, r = 2.21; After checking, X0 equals 0.89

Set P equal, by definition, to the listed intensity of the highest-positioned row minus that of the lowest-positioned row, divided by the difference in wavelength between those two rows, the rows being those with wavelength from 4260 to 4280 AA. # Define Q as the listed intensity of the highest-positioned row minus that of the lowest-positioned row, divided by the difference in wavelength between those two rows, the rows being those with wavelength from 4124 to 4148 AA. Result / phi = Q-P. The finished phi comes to -0.062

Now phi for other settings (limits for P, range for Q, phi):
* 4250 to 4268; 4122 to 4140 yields -0.006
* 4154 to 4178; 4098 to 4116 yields 0.033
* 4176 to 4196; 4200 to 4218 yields -0.023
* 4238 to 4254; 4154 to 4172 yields 0.024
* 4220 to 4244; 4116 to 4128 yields 0.036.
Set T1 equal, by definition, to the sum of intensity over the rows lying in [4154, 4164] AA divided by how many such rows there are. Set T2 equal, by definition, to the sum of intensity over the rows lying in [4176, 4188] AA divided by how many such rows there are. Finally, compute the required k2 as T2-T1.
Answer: 0.10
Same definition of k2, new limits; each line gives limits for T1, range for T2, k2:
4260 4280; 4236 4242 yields 0.17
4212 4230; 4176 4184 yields -0.13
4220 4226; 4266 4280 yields -0.03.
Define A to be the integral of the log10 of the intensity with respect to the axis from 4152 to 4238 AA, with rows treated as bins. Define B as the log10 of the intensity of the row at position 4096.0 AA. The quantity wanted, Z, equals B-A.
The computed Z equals -28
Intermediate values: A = 29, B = 0.316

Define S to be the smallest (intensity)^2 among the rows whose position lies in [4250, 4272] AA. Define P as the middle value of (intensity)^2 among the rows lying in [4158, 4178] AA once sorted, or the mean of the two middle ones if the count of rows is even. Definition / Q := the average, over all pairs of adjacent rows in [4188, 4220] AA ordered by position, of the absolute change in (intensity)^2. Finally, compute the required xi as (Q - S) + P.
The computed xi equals 0.99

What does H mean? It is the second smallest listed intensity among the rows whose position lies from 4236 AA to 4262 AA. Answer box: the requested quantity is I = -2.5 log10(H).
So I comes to -0.81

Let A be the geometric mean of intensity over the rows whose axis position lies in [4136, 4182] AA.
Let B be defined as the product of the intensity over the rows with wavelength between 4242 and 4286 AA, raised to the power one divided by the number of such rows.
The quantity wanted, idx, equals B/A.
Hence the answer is 1.09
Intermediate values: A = 2.05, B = 2.24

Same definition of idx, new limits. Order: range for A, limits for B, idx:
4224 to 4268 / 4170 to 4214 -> 0.97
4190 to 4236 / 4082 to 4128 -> 1.04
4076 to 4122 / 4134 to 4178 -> 0.93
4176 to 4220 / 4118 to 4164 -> 0.98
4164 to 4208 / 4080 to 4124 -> 1.07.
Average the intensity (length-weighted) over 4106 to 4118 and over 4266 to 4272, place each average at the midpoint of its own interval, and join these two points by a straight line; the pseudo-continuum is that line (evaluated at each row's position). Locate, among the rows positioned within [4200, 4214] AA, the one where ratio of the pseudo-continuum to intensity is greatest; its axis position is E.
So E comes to 4204.0 AA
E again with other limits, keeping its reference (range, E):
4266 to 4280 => 4273.0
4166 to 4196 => 4177.0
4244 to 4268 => 4258.0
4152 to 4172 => 4156.0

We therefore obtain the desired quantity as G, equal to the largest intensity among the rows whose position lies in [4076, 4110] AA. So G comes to 2.66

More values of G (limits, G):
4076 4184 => 2.816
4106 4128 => 2.816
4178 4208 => 2.676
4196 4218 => 2.676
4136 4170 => 2.267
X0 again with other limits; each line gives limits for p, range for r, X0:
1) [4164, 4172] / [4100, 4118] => 0.88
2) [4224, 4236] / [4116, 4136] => 0.91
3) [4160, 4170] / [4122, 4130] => 0.97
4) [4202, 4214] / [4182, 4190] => 1.10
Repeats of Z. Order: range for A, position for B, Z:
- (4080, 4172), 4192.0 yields -31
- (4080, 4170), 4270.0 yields -30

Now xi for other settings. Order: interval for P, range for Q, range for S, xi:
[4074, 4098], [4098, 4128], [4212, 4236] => 2.39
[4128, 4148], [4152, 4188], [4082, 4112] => 2.12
